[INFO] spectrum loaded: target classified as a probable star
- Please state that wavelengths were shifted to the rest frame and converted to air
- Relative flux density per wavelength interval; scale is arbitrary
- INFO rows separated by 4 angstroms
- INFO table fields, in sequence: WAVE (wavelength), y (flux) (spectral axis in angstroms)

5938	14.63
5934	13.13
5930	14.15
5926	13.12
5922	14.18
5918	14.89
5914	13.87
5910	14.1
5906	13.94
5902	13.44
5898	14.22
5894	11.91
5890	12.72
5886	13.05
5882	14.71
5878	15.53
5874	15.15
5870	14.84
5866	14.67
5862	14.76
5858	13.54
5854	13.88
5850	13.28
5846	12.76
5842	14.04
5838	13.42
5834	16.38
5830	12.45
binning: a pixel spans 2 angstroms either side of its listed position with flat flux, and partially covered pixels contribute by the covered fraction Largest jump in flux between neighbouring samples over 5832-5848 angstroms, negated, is -3.0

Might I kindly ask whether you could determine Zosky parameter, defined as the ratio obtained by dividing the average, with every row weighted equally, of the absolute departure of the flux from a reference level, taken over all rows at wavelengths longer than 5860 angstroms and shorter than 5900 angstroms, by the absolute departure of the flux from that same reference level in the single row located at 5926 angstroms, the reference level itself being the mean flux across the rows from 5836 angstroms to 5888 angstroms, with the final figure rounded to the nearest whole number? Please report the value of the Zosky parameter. 1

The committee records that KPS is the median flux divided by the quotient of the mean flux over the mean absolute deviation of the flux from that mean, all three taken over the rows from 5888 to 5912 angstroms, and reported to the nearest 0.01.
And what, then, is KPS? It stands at 0.73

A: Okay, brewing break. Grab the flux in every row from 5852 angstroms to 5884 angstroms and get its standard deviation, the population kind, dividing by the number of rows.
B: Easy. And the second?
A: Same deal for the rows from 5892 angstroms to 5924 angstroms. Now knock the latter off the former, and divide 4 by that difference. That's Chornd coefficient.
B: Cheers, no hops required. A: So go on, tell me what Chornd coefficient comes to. -19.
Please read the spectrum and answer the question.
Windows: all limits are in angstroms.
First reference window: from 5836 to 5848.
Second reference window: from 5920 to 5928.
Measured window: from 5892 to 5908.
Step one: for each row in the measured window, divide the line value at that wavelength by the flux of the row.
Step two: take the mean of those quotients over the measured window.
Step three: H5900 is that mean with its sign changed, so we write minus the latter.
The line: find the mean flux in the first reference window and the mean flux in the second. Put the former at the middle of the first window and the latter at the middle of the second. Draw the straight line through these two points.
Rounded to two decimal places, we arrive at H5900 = -1.02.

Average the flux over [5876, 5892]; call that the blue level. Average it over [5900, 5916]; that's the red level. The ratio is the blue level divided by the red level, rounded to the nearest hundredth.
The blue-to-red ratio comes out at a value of 1.01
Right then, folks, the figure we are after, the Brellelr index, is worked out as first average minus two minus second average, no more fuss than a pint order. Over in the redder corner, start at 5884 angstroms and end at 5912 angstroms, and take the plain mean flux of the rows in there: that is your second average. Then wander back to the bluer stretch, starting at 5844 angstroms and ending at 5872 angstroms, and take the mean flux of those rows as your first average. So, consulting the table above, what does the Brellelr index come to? -1.4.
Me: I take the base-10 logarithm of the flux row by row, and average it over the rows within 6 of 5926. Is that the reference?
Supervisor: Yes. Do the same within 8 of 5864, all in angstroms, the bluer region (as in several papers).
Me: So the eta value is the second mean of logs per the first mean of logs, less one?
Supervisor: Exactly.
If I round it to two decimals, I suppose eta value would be 0.02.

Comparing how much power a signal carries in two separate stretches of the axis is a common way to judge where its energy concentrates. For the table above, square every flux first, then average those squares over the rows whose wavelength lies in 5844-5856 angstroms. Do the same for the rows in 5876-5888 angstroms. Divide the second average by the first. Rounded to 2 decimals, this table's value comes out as 1.18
